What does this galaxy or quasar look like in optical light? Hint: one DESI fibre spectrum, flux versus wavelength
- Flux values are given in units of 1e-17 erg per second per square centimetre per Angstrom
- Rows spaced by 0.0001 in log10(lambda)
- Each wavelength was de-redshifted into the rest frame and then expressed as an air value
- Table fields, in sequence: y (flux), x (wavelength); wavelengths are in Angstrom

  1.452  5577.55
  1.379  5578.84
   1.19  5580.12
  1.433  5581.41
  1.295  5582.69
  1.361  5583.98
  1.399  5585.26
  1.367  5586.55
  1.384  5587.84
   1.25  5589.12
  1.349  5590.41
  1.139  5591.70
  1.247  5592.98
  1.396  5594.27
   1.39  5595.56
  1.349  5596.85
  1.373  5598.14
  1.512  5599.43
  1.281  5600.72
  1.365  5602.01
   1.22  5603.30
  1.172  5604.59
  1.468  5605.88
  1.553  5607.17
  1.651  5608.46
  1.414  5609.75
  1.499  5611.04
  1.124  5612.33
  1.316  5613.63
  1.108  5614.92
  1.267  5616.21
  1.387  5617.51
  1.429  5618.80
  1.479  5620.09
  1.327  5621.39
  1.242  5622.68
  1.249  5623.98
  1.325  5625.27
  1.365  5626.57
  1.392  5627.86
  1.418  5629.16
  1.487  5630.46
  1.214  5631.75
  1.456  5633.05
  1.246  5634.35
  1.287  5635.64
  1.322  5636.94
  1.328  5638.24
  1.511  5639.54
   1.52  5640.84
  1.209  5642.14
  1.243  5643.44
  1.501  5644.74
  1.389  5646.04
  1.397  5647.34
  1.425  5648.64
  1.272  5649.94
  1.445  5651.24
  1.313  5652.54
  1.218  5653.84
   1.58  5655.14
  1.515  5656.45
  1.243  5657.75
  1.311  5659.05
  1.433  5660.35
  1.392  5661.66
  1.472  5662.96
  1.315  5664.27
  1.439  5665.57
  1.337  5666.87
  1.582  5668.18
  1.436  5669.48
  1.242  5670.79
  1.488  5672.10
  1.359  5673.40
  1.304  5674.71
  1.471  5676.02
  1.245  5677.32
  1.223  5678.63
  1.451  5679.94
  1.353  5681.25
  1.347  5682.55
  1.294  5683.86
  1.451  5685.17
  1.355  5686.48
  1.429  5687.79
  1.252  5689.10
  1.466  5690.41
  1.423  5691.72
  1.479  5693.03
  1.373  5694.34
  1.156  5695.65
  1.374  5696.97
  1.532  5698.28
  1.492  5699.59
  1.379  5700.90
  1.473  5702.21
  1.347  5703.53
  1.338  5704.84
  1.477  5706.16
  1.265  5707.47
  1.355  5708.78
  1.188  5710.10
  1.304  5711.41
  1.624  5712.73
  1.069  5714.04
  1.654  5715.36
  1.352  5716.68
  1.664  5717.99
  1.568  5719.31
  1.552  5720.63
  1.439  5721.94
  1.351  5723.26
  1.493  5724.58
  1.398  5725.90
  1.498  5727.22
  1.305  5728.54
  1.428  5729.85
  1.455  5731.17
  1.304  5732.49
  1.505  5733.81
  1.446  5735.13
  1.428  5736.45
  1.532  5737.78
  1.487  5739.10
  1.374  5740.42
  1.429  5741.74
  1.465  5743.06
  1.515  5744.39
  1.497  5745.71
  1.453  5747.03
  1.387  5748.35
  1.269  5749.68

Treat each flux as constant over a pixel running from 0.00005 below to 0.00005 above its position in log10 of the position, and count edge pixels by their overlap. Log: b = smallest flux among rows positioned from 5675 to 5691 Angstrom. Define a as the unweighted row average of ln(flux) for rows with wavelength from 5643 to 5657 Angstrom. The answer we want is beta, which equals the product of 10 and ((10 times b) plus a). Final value 126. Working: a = 0.33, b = 1.223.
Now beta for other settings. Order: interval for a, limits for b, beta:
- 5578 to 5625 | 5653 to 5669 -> 125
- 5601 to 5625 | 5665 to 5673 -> 127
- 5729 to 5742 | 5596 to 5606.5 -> 121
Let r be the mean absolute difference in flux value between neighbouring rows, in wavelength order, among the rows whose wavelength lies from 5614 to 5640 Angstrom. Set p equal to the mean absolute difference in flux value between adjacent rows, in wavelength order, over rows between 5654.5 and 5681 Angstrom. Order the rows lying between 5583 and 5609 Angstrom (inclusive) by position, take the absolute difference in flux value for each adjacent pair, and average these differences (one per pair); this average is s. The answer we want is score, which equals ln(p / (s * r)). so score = 2.64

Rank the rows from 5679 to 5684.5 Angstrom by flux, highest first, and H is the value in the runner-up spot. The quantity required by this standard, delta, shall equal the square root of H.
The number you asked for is 1.16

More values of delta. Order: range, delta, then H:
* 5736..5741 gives 1.22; 1.487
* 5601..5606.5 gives 1.17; 1.365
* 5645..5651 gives 1.18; 1.397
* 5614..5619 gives 1.18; 1.387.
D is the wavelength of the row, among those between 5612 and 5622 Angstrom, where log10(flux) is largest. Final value 5620.09 Angstrom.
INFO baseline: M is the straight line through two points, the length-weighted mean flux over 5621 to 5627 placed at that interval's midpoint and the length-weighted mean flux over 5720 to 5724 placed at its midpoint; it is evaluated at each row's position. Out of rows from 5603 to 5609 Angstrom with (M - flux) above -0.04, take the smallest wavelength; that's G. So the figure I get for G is 5603.30 Angstrom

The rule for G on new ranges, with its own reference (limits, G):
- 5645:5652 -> 5649.94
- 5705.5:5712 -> 5707.47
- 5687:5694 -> 5687.79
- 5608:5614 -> 5612.33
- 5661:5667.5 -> 5661.66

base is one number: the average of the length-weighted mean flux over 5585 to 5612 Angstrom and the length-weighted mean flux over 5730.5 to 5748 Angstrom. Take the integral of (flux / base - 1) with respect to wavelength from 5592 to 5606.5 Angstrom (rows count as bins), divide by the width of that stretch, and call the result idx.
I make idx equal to -0.051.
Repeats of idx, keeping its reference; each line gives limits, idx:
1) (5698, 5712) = -0.026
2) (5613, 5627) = -0.066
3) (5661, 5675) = -0.007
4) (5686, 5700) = -0.012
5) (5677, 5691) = -0.040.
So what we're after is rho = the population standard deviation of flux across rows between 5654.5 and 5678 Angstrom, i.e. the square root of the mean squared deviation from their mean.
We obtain 0.107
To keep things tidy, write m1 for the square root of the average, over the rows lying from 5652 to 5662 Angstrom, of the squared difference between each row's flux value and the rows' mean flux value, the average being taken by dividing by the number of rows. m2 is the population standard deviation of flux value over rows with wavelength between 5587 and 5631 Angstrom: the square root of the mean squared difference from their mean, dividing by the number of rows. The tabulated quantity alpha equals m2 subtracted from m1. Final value -0.003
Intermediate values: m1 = 0.12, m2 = 0.12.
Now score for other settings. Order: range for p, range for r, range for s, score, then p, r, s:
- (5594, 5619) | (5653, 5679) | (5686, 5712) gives 2.01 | 0.138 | 0.15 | 0.125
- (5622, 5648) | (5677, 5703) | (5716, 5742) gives 2.13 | 0.104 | 0.11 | 0.108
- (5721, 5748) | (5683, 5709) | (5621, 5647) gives 1.89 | 0.087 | 0.12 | 0.108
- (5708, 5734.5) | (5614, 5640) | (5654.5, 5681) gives 2.65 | 0.195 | 0.10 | 0.142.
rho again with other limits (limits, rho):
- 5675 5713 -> 0.107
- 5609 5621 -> 0.136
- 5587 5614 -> 0.133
